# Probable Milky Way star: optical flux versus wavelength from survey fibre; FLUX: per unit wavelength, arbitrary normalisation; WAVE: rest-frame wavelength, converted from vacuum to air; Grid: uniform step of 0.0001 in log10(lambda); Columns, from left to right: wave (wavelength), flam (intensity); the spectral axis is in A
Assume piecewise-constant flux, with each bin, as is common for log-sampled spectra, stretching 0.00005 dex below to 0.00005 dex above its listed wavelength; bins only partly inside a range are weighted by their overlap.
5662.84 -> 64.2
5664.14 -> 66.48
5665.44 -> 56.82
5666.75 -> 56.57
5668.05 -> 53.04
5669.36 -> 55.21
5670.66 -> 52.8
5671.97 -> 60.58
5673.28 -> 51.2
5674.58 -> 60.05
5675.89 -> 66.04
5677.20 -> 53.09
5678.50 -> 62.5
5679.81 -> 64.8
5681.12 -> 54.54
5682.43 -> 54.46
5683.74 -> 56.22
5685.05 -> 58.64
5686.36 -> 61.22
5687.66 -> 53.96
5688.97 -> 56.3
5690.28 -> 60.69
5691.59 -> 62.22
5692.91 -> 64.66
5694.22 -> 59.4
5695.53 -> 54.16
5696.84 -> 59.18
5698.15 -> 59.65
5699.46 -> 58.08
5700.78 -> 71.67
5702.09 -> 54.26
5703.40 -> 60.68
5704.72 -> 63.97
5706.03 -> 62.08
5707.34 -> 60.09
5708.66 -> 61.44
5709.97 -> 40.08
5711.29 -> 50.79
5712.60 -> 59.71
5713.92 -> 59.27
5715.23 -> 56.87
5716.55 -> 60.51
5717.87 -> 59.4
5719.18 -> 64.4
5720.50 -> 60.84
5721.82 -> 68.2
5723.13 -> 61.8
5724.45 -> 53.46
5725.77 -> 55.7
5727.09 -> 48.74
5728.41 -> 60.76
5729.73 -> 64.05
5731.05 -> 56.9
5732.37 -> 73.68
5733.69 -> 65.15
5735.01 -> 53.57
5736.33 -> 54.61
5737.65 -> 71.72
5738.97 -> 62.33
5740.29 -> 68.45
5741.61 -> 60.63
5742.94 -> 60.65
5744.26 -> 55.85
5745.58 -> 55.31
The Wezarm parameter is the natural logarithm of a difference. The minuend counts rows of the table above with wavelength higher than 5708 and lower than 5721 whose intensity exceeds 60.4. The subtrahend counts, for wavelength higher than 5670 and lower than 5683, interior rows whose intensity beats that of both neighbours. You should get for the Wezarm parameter 0.0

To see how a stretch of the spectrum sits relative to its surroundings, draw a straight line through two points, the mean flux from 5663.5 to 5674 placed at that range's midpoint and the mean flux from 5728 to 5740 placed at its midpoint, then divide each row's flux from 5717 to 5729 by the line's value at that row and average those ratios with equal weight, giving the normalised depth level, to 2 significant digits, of 0.96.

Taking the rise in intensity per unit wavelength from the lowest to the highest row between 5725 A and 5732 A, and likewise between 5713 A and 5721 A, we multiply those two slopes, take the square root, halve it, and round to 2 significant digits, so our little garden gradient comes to 0.12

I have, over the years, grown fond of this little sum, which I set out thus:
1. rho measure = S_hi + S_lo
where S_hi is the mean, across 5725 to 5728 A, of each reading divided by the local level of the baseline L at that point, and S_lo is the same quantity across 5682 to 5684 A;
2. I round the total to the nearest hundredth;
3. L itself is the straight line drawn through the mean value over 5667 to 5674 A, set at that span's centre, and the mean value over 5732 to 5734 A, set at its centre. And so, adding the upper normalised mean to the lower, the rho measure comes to 1.73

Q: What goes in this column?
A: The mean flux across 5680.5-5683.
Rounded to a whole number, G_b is 54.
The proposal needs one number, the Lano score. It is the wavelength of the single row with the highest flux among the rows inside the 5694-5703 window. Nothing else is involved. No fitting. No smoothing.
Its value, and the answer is 5700.78 A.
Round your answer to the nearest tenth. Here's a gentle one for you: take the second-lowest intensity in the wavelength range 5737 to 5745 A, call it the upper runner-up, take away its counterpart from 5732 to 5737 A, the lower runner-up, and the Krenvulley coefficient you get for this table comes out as 6.0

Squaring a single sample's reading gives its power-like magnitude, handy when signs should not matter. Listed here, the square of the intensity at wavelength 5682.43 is 2966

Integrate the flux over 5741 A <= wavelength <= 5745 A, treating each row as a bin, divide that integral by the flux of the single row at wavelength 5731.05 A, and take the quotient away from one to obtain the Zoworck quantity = -3.1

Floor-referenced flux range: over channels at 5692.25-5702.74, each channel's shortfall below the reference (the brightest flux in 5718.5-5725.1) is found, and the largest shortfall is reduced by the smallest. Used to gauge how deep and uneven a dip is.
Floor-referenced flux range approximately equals 18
